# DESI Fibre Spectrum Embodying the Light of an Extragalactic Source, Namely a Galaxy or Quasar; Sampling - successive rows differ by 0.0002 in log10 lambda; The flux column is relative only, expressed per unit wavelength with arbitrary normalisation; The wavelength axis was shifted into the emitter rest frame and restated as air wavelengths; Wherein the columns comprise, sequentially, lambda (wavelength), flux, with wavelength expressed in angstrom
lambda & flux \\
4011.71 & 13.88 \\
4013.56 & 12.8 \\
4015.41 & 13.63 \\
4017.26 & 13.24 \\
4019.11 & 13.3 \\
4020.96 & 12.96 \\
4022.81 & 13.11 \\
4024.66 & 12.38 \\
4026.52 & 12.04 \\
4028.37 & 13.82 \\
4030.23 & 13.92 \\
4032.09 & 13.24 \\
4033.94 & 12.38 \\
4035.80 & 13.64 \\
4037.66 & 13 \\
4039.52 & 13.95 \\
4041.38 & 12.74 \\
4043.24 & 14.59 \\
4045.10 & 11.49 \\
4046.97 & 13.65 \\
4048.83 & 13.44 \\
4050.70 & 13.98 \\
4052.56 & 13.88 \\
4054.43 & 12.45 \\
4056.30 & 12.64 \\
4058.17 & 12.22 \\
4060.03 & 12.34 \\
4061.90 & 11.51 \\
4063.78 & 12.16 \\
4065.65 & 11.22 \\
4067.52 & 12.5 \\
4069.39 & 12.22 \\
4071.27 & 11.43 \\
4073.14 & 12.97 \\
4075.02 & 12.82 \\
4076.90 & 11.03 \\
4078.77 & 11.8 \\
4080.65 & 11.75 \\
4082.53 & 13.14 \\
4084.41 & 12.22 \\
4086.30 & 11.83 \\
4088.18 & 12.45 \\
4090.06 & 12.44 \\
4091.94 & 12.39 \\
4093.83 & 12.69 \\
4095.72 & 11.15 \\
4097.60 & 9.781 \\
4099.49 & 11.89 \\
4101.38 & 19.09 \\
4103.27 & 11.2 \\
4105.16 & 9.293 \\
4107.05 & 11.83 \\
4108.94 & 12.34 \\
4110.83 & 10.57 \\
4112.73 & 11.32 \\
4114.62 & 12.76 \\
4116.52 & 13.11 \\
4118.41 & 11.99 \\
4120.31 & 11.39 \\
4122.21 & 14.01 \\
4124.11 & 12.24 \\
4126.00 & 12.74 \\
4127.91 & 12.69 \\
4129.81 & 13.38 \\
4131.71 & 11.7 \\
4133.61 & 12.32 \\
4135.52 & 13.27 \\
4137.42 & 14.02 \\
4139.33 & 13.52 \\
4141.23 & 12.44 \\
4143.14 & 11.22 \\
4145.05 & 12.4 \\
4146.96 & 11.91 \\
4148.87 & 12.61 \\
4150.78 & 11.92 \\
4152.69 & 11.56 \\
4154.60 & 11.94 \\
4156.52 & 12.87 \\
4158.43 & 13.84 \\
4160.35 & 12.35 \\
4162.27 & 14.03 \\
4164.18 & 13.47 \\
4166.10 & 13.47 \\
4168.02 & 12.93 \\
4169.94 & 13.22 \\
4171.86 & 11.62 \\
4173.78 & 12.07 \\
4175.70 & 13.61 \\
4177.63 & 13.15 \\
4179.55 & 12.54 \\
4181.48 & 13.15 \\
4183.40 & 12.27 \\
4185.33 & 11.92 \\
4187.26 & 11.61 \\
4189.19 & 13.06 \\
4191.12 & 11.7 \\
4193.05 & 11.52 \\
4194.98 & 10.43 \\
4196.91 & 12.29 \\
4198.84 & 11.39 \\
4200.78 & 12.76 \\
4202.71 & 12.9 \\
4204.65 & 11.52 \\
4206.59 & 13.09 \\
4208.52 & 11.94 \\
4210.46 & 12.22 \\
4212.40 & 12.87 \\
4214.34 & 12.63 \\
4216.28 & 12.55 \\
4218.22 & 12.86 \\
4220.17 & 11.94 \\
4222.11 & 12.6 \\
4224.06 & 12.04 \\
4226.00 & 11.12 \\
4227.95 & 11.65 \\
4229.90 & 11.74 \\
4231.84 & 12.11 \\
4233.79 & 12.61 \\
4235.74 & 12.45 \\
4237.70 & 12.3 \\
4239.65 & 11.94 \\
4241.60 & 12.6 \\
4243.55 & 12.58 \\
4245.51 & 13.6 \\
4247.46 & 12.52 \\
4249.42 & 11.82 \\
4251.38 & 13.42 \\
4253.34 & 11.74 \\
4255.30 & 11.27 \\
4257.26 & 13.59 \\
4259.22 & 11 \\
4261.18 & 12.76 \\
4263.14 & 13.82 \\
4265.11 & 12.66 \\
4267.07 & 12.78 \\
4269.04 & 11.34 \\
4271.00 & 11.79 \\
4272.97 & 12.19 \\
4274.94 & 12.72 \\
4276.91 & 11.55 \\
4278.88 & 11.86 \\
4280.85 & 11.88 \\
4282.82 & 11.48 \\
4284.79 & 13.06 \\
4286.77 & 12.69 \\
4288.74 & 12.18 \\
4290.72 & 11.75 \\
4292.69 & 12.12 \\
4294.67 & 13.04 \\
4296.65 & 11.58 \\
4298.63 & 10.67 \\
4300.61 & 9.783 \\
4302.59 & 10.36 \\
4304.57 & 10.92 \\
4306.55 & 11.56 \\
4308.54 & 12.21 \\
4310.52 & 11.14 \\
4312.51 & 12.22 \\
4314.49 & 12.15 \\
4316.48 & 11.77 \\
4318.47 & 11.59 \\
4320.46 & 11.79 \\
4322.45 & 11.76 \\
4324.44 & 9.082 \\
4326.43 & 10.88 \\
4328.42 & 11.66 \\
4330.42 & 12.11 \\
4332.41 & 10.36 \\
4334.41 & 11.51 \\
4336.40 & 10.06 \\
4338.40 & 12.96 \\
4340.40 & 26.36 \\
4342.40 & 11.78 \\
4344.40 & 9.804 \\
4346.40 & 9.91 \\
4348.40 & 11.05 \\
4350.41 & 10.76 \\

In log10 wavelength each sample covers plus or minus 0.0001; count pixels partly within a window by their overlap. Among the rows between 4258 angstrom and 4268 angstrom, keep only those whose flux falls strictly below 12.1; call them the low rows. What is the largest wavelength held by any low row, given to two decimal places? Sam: 4259.22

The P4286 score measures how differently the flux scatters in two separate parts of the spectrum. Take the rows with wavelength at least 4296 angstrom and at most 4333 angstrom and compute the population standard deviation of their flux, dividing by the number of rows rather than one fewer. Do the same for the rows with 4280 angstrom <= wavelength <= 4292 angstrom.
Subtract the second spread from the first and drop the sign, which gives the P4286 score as 0.30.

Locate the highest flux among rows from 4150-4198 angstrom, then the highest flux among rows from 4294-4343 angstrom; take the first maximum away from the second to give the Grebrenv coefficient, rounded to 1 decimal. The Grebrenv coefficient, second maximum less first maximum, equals 12.3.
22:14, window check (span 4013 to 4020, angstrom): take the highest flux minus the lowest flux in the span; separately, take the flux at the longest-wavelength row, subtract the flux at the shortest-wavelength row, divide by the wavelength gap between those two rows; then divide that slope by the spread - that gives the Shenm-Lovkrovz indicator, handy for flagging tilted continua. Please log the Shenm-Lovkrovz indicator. 0.11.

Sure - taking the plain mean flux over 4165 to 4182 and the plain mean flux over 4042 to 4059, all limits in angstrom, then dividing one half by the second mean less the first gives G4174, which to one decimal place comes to 1.7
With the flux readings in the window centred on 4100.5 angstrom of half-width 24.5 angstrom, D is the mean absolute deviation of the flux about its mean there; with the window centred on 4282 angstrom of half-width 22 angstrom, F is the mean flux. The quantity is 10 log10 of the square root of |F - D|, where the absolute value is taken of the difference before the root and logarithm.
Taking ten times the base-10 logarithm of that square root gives 5.20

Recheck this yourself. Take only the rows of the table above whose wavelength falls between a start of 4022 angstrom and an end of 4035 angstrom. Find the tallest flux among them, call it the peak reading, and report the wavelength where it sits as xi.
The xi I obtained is 4030.23 angstrom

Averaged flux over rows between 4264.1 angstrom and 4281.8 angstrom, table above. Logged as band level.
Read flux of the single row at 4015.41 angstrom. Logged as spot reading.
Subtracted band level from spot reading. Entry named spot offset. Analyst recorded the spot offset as 1.5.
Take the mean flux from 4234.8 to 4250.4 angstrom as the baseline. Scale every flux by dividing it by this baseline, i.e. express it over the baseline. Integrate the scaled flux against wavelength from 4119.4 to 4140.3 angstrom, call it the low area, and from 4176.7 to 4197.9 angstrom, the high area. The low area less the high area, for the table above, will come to 0.9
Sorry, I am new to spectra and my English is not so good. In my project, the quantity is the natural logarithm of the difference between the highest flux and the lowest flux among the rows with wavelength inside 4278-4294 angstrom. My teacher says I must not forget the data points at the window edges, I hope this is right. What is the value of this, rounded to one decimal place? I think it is 0.5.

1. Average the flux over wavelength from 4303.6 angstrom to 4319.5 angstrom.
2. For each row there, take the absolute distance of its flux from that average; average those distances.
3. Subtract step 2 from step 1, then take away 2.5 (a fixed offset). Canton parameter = 8.8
